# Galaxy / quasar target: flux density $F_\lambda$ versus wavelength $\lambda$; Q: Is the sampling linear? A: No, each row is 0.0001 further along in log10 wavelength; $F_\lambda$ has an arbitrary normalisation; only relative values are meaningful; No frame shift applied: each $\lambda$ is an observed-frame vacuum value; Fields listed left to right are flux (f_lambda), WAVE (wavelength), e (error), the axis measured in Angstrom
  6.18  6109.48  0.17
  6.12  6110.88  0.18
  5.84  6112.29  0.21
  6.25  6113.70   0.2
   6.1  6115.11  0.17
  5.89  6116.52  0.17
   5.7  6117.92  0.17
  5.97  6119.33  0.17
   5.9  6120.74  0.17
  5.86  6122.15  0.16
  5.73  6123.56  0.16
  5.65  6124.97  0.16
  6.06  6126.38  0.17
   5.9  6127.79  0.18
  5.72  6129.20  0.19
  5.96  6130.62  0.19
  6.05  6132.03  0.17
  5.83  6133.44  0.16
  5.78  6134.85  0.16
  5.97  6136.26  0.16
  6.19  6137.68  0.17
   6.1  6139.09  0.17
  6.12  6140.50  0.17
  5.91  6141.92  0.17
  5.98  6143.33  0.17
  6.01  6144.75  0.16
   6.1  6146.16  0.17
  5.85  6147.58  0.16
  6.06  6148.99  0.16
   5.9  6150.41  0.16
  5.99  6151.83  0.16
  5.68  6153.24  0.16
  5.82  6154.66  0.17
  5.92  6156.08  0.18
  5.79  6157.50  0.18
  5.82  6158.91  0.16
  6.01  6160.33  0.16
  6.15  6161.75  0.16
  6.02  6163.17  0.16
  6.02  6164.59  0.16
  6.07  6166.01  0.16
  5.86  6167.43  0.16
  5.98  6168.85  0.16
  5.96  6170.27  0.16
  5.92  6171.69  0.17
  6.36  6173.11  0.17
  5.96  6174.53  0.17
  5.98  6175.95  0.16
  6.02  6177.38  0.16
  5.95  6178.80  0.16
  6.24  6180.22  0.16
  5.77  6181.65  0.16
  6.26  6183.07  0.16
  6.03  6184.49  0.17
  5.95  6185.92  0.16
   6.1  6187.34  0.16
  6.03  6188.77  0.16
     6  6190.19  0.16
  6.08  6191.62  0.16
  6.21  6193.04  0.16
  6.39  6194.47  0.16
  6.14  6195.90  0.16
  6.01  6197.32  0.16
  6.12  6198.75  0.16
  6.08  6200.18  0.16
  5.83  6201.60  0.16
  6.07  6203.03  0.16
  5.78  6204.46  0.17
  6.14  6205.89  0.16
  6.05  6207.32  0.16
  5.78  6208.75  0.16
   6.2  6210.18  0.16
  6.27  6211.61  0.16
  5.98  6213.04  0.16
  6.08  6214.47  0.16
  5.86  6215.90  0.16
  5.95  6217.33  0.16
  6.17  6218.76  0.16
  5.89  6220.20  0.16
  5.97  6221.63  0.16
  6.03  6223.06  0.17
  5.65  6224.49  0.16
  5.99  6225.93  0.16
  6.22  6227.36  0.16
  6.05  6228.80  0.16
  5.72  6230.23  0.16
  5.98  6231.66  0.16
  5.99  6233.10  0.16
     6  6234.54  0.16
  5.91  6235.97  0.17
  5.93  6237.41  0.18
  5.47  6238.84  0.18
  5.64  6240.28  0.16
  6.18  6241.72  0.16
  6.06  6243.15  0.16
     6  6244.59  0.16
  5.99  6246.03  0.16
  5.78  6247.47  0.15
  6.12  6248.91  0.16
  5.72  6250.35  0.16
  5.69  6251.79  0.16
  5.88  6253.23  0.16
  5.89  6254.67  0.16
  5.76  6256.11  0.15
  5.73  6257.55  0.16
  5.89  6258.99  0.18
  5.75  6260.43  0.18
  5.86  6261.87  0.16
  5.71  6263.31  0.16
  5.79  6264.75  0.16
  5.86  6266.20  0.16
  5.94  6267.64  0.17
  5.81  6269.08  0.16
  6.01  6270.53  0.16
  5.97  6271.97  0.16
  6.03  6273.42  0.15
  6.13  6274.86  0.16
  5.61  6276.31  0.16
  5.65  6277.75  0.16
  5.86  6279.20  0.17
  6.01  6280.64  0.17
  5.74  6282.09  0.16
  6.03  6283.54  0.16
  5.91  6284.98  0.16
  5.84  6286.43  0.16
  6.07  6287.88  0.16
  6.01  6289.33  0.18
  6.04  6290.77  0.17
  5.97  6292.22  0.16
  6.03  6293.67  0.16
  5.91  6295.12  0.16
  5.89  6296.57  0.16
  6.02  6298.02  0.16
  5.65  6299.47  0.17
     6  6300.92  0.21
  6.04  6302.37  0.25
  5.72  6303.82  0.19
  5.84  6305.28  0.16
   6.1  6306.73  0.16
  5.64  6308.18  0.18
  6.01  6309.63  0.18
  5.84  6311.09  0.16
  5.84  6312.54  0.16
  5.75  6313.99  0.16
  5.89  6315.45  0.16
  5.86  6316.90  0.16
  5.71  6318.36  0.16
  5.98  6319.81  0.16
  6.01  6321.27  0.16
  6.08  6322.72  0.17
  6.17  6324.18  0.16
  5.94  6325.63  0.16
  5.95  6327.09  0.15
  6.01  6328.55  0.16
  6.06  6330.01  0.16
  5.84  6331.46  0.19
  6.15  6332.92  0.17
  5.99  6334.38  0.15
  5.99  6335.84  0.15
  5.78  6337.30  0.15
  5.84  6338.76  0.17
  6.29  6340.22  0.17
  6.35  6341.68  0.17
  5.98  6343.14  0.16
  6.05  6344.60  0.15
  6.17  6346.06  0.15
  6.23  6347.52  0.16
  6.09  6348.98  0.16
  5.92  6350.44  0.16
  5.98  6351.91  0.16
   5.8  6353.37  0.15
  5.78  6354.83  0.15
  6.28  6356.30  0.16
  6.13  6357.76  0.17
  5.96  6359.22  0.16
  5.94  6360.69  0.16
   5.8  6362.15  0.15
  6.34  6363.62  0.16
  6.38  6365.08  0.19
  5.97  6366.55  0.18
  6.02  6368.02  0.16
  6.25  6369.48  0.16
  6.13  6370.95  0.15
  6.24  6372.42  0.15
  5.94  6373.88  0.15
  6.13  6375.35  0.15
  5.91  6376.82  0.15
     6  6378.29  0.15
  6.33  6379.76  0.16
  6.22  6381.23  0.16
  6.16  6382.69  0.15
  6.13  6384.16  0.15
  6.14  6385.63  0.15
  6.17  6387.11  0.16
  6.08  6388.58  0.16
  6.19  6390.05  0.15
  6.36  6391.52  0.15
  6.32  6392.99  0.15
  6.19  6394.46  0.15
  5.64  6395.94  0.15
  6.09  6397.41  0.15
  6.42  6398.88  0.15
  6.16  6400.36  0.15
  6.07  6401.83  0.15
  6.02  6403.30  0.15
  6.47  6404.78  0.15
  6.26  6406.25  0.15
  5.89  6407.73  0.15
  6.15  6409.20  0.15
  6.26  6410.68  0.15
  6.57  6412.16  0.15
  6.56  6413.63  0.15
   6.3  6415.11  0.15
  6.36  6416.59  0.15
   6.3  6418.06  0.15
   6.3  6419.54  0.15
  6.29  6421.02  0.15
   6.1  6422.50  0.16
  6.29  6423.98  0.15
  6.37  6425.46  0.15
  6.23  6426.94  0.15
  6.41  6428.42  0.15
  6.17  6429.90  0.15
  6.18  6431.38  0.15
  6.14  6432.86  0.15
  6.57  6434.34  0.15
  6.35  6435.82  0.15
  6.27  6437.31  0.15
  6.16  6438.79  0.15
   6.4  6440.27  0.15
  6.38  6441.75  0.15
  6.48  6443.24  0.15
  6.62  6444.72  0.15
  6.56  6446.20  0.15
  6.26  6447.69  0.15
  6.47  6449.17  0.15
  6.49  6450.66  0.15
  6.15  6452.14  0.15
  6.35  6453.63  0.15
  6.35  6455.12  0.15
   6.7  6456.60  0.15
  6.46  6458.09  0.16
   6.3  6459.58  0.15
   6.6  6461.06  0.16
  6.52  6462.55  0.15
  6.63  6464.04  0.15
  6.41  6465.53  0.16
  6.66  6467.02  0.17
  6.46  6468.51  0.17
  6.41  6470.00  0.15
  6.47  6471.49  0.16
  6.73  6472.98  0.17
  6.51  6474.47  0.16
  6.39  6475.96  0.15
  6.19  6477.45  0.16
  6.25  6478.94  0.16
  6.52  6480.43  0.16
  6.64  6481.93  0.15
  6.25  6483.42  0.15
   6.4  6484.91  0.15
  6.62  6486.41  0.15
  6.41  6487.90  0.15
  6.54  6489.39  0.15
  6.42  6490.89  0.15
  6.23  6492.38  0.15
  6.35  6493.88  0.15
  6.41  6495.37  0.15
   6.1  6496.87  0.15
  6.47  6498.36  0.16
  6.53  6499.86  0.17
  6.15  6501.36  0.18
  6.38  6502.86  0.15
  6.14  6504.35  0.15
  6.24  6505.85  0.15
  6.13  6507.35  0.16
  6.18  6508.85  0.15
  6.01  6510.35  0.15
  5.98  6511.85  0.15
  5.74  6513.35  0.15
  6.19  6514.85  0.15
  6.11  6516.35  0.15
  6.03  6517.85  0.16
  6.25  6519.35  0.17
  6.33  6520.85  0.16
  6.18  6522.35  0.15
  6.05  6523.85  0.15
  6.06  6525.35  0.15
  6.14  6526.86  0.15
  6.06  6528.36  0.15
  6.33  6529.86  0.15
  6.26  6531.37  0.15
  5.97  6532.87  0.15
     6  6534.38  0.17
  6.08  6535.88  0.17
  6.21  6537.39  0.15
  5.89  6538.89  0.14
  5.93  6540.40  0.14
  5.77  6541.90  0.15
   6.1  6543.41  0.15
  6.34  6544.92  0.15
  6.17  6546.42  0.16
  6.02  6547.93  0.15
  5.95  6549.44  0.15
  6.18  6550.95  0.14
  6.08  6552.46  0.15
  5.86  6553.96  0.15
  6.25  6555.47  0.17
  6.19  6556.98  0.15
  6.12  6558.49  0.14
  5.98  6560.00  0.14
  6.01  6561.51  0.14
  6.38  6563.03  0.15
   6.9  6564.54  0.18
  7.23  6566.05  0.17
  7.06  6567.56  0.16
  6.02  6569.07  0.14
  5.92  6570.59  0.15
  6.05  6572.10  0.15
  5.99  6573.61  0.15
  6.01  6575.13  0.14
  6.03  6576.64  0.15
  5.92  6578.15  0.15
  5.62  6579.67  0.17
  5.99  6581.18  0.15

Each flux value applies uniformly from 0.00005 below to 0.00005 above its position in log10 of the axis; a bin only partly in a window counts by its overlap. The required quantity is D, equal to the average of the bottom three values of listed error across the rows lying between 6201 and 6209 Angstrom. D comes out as 0.160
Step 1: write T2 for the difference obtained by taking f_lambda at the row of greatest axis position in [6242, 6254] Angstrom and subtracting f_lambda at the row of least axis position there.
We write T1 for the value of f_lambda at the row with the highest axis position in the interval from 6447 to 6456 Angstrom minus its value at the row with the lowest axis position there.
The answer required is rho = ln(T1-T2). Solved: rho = -1.3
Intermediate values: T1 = 0.090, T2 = -0.18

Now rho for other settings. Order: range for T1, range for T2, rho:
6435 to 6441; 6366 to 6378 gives -2.2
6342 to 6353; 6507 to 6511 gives -2.1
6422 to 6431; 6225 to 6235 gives -2.8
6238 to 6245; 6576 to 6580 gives -0.1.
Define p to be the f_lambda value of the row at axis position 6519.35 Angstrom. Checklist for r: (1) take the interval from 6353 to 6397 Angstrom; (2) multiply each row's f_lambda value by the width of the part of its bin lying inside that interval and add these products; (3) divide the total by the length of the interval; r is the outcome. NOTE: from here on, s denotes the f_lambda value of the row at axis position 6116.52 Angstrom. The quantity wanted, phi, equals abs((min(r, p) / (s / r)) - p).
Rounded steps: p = 6.25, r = 6.10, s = 5.89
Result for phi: 0.1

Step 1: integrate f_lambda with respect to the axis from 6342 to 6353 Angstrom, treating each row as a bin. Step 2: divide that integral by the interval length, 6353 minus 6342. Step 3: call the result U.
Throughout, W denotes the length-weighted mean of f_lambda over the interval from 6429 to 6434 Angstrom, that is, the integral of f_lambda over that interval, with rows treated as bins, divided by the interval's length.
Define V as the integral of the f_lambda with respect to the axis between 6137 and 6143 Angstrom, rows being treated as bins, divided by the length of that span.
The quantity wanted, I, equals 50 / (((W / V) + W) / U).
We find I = 41.9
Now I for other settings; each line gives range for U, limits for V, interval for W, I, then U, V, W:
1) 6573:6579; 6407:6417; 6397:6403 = 41.7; 5.98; 6.30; 6.18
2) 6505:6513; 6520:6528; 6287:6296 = 43.6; 6.08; 6.15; 6.00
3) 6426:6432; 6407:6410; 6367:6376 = 43.9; 6.25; 6.03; 6.11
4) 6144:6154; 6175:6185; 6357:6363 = 42.7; 5.94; 6.03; 5.97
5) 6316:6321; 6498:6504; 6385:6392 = 41.0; 5.87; 6.36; 6.18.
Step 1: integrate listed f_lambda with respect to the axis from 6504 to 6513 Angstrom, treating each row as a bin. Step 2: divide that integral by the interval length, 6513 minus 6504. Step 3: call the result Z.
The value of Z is 6.09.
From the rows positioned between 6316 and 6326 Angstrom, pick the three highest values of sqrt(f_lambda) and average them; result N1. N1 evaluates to 2.47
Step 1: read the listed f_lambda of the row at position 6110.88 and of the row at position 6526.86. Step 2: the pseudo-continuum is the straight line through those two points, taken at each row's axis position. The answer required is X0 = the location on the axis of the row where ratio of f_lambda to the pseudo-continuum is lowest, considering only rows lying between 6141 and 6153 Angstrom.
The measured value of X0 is 6147.58 Angstrom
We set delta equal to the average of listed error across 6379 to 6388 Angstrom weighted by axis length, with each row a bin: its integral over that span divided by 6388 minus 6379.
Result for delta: 0.155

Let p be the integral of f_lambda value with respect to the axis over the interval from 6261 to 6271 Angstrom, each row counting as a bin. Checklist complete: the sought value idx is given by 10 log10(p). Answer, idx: 17.7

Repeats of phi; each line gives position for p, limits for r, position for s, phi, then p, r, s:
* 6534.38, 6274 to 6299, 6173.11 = 0.5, 6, 5.92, 6.36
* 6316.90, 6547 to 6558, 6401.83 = 0.0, 5.86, 6.08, 6.07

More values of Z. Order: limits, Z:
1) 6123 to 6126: 5.73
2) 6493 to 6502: 6.33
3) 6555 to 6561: 6.13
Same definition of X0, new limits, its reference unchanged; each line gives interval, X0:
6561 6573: 6570.59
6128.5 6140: 6129.20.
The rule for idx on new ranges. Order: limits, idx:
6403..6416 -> 19.1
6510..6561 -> 24.9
